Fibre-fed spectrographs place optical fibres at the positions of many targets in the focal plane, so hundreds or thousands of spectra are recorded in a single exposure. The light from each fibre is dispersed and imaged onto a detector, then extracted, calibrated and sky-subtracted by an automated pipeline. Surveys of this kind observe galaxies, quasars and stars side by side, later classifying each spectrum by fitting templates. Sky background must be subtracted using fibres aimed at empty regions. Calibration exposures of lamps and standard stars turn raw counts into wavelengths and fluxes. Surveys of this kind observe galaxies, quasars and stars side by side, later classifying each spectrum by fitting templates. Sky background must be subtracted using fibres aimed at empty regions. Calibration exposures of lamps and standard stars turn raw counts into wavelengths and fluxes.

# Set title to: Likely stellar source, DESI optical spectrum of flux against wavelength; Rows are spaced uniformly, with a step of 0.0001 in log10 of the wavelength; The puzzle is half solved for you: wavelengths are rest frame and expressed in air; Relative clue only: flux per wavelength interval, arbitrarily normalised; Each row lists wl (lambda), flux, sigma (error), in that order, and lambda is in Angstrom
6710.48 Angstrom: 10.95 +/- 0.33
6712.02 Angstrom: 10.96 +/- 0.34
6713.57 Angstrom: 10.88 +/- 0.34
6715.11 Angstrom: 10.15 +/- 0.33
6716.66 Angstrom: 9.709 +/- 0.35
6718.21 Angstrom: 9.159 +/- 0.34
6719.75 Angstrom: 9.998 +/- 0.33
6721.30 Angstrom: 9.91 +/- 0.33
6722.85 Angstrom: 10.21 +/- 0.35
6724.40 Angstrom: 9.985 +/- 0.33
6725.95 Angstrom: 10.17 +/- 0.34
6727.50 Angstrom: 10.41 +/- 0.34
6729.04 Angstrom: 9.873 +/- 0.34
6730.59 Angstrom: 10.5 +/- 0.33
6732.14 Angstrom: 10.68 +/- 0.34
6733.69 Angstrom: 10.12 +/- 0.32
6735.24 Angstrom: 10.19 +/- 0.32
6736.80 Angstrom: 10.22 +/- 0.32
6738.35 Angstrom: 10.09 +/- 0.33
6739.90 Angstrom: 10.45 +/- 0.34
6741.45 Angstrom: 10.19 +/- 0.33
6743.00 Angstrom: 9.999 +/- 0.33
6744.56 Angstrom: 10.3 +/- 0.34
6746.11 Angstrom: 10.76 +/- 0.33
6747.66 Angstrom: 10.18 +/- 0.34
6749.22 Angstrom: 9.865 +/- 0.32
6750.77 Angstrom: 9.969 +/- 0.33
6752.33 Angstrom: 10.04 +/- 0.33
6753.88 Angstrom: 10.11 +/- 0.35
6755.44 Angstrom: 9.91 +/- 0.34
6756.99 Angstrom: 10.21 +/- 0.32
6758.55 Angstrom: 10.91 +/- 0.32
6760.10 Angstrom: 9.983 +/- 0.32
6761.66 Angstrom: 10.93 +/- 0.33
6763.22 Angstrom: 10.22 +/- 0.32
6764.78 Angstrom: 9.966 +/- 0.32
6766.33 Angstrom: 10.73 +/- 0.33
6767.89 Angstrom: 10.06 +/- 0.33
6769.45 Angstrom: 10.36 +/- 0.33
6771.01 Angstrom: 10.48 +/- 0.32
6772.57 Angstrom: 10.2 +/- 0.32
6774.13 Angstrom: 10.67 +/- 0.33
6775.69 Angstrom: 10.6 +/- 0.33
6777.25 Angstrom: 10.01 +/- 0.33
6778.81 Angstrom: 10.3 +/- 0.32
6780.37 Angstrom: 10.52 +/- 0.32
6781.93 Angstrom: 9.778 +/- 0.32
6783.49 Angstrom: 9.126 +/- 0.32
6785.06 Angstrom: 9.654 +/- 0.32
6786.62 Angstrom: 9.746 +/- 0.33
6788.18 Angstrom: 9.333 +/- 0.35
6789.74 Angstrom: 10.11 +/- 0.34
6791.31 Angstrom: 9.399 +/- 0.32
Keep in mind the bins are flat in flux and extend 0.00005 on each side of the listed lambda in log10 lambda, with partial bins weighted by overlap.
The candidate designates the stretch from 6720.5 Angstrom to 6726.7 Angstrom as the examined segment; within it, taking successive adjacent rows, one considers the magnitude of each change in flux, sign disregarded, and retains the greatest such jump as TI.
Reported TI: 0.30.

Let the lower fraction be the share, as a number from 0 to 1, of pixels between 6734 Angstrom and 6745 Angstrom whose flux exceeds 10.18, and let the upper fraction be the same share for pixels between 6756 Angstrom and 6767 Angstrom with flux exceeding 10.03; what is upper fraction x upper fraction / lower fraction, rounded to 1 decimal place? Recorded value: 0.7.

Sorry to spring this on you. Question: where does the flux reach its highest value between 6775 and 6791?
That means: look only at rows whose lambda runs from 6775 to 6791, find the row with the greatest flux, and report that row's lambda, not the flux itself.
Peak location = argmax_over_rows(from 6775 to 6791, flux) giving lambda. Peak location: 6775.69 Angstrom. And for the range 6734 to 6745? 6739.90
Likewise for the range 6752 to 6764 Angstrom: 6761.66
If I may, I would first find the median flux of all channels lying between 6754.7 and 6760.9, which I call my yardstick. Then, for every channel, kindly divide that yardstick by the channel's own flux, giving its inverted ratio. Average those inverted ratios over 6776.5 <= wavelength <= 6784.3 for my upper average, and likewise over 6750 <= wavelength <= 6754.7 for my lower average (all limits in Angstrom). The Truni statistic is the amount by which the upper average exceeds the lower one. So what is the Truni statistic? 0.01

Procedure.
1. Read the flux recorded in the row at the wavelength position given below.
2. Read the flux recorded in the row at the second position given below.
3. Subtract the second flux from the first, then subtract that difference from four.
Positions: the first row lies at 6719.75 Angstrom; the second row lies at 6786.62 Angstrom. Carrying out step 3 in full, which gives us 3.7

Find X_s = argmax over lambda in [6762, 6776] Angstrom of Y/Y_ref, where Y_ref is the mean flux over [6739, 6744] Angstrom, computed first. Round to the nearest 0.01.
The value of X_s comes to 6766.33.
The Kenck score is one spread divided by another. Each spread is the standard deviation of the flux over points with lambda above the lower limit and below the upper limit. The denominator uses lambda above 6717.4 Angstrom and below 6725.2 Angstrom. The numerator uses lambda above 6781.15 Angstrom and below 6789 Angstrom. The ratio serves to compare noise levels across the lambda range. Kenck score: 0.7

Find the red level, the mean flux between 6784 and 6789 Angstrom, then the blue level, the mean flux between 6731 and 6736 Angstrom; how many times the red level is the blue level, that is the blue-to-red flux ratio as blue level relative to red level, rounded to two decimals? 1.08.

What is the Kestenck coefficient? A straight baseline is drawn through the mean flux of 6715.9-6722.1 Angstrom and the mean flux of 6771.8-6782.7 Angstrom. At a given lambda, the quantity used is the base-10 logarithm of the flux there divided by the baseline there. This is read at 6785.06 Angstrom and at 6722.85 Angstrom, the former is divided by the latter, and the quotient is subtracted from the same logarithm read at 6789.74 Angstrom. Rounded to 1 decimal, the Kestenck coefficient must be 1.5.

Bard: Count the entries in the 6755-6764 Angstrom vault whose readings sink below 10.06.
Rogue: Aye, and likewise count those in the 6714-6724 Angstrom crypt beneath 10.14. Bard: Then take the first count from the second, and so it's 2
